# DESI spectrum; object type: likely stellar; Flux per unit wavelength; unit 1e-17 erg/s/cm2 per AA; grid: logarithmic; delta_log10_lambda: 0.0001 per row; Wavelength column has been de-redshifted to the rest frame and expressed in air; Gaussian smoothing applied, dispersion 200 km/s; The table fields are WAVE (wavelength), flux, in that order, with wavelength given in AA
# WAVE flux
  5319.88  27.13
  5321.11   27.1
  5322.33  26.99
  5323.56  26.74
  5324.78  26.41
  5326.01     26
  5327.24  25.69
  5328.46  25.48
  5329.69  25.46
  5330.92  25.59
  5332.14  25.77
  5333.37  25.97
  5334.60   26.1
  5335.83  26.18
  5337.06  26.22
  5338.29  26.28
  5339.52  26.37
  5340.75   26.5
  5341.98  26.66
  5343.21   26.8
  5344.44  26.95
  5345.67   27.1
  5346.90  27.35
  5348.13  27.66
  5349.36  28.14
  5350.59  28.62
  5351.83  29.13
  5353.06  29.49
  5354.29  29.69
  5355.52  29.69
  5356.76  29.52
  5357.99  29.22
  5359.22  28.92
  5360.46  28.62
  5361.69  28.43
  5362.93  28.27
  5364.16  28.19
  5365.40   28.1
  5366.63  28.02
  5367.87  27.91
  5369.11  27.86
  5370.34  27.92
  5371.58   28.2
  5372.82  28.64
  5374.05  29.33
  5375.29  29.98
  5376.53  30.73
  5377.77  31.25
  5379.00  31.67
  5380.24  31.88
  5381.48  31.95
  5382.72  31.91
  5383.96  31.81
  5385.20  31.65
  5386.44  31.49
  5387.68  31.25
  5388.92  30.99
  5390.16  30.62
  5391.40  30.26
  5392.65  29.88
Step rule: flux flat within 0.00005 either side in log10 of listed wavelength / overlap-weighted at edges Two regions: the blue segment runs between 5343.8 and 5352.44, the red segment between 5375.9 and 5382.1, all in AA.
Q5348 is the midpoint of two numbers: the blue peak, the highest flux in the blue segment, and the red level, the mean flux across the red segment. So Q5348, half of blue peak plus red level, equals 30.3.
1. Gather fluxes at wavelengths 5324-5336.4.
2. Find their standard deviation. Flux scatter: 0.3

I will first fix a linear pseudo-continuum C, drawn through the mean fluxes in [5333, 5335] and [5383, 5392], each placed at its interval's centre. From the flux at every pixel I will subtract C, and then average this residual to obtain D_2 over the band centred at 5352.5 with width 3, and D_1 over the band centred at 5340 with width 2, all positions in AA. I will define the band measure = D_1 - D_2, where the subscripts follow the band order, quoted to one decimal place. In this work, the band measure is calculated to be -1.7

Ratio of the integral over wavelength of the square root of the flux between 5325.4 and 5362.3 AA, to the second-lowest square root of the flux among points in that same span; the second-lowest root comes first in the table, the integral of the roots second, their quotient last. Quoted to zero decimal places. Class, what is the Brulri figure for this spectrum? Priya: 38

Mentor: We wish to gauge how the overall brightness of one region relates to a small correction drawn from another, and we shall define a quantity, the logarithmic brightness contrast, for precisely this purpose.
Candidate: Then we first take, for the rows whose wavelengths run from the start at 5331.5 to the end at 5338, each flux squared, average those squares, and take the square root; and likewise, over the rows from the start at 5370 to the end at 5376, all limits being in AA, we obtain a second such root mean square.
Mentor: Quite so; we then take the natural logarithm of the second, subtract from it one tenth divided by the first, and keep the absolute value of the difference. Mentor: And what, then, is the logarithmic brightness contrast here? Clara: 3.36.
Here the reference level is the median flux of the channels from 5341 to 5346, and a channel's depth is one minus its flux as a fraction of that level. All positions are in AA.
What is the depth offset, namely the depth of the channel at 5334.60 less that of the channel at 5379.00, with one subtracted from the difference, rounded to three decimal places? -0.793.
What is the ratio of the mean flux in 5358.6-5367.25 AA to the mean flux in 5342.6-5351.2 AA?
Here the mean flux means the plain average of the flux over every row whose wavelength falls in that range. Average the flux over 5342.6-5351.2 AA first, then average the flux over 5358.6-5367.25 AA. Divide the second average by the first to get 1.03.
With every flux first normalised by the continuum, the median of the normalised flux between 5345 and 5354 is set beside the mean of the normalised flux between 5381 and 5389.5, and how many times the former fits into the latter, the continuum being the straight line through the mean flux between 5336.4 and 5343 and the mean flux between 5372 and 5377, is 1.00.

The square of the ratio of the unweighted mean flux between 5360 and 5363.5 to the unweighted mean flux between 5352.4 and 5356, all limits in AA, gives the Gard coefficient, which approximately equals 0.92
